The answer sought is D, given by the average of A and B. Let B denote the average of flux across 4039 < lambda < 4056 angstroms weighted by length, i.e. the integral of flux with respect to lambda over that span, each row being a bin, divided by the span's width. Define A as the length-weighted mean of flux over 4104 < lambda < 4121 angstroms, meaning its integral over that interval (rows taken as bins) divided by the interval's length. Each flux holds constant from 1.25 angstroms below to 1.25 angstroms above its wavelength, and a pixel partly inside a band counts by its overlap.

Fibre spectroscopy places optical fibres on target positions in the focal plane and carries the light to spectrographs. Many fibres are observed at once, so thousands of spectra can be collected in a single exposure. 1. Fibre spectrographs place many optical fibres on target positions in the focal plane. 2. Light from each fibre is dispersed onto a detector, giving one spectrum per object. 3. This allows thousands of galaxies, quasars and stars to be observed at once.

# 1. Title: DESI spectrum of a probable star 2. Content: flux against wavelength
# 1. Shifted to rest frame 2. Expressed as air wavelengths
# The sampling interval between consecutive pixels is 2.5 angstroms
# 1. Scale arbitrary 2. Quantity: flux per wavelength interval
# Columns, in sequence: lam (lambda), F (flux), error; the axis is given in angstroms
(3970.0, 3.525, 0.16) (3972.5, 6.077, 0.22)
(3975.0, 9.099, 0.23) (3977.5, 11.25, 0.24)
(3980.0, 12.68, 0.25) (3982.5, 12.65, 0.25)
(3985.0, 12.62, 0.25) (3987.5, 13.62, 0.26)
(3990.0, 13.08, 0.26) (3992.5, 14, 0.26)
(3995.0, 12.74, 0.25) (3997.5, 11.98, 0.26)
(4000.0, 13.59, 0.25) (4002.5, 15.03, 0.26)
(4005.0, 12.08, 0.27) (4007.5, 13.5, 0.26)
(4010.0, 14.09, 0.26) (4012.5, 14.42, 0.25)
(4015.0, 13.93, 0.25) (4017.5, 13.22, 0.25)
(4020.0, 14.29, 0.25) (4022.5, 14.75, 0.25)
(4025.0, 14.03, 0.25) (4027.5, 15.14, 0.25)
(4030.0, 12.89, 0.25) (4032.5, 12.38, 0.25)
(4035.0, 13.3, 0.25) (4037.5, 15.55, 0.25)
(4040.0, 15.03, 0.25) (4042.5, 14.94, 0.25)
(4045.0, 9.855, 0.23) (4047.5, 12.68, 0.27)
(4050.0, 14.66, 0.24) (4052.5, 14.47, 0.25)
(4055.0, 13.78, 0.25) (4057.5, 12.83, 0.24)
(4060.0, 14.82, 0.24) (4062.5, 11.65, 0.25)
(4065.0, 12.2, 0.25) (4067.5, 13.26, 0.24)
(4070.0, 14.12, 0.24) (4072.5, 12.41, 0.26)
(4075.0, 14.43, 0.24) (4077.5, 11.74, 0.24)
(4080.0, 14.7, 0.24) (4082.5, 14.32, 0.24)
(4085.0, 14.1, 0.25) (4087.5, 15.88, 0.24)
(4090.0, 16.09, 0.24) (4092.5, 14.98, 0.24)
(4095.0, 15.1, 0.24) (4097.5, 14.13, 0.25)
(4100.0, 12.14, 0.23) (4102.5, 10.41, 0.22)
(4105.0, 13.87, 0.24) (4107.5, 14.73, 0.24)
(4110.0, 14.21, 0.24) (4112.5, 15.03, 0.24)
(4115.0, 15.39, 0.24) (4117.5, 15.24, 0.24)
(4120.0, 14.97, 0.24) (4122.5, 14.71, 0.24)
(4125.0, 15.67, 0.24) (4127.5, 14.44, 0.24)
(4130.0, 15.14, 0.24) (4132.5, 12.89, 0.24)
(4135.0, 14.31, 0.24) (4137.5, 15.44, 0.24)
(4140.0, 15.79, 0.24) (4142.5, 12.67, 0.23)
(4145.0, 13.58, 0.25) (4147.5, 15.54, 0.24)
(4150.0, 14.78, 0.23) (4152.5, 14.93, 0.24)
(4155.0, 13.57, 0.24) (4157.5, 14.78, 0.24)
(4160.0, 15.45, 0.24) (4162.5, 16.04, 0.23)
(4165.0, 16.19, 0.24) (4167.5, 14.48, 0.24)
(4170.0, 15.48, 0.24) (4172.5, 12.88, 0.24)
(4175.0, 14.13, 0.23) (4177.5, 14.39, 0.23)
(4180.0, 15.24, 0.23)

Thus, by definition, 14.2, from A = 14.79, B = 13.6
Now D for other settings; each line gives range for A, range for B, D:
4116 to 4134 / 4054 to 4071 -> 14.0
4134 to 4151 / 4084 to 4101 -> 14.6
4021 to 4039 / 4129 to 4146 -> 14.1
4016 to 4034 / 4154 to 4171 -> 14.5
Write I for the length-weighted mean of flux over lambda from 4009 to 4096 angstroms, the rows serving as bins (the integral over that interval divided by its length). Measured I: 13.9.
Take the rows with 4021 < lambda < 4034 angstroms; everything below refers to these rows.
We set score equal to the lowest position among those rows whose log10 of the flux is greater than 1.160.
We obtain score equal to 4022.5 angstroms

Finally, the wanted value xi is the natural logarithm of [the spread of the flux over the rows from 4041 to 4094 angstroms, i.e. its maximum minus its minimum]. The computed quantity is 1.83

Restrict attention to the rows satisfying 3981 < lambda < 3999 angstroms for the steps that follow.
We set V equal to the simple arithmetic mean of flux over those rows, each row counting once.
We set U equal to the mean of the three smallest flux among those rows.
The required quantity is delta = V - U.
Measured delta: 0.54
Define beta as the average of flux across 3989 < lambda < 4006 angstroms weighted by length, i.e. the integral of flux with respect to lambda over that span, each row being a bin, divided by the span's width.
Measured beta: 13.2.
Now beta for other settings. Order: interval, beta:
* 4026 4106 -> 13.7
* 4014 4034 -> 13.8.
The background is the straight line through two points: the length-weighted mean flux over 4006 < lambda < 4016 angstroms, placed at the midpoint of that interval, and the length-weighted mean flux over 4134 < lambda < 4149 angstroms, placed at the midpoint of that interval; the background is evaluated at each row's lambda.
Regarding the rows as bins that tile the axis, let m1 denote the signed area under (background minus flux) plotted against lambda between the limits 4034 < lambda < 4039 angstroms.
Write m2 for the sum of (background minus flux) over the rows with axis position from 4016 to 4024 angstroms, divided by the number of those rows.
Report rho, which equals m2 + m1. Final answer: -2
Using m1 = -2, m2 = -0.1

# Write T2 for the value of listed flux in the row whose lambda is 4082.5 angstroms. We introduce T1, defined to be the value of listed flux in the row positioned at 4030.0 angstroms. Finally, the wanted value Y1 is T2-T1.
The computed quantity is 1.4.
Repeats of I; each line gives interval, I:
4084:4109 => 14.1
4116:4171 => 14.8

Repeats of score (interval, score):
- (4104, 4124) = 4107.5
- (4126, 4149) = 4130.0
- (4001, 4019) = 4002.5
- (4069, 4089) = 4080.0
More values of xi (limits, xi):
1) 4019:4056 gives 1.74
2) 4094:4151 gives 1.68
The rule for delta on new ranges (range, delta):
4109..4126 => 0.40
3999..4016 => 0.75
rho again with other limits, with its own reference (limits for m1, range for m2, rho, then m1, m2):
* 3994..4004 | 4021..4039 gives 6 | 6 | 0.0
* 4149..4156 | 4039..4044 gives 0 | 1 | -0.9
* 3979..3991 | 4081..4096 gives 10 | 11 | -0.8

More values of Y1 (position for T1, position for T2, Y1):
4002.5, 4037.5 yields 0.5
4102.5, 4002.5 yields 4.6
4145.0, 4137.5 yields 1.9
